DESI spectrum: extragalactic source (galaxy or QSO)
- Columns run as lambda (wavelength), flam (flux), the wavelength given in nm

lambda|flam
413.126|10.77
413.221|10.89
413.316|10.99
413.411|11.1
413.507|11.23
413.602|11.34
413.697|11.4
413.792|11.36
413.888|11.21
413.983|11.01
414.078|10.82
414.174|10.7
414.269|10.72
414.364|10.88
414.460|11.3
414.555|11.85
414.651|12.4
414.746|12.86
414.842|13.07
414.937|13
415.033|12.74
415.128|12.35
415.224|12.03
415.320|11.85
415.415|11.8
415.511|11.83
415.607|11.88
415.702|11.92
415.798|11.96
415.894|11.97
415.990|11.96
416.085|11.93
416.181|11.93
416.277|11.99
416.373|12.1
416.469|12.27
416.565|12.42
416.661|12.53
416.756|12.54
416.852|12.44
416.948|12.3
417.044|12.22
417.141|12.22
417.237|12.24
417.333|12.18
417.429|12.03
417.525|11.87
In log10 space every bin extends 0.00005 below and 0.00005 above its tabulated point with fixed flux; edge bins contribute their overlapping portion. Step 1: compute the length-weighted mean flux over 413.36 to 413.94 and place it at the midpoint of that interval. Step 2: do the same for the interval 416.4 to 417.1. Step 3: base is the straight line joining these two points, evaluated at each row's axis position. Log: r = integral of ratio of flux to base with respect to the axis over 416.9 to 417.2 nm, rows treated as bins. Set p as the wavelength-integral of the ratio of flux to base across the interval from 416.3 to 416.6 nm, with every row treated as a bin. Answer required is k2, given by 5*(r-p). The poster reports 0.0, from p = 0.299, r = 0.294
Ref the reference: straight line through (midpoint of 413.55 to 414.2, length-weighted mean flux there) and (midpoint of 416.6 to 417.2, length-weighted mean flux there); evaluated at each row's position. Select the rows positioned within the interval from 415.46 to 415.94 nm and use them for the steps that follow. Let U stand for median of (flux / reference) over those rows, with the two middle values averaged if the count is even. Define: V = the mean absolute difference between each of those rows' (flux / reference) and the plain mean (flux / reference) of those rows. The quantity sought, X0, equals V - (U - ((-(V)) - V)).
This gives -1.00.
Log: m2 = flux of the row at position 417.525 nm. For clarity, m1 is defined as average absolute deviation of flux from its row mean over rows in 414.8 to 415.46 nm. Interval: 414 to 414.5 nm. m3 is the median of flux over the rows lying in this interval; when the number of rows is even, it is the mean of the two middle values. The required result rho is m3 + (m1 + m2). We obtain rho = 23.1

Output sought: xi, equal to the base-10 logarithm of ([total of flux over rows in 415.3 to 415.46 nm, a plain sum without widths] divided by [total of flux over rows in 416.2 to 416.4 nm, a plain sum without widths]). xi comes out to -0.008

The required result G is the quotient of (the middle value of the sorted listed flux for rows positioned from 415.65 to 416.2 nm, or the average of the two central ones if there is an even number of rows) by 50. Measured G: 0.239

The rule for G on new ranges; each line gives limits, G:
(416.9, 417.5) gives 0.244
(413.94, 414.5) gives 0.217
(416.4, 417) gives 0.249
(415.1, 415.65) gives 0.237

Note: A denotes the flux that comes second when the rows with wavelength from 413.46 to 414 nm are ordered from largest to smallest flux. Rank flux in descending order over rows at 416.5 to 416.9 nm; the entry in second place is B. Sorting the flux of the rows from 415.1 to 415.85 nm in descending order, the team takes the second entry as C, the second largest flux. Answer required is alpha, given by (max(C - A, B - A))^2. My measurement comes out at 1.4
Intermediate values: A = 11.36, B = 12.53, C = 12.03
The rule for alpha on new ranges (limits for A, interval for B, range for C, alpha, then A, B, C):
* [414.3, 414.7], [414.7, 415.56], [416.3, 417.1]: 1.3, 11.85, 13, 12.53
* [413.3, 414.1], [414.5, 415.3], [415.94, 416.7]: 2.7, 11.36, 13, 12.42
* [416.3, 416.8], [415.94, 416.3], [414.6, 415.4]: 0.2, 12.53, 11.96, 13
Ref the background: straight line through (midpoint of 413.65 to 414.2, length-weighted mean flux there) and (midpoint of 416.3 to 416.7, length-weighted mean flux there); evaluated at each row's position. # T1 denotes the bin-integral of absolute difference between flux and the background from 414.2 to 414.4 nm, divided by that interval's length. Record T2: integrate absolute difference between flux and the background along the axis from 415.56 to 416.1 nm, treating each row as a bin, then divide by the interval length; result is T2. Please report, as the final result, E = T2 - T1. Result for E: -0.44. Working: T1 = 0.48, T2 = 0.04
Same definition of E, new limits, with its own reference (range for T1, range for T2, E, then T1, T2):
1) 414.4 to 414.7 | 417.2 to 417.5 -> 0.07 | 0.49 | 0.56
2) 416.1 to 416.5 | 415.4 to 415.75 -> -0.14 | 0.15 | 0.00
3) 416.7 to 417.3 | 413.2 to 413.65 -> 0.02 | 0.25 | 0.27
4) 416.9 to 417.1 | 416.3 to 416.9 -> -0.17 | 0.27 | 0.10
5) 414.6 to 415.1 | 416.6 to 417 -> -1.14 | 1.27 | 0.13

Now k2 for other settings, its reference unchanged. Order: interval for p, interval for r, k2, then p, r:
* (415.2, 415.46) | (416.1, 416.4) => 0.2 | 0.261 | 0.295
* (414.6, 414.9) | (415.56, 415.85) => -0.2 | 0.329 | 0.288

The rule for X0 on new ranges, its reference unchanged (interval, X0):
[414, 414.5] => -0.97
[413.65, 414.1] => -1.03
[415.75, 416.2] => -1.00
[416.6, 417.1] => -1.02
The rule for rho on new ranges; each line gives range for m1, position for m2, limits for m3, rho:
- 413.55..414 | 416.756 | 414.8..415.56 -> 24.9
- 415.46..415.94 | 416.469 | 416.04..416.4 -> 24.3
